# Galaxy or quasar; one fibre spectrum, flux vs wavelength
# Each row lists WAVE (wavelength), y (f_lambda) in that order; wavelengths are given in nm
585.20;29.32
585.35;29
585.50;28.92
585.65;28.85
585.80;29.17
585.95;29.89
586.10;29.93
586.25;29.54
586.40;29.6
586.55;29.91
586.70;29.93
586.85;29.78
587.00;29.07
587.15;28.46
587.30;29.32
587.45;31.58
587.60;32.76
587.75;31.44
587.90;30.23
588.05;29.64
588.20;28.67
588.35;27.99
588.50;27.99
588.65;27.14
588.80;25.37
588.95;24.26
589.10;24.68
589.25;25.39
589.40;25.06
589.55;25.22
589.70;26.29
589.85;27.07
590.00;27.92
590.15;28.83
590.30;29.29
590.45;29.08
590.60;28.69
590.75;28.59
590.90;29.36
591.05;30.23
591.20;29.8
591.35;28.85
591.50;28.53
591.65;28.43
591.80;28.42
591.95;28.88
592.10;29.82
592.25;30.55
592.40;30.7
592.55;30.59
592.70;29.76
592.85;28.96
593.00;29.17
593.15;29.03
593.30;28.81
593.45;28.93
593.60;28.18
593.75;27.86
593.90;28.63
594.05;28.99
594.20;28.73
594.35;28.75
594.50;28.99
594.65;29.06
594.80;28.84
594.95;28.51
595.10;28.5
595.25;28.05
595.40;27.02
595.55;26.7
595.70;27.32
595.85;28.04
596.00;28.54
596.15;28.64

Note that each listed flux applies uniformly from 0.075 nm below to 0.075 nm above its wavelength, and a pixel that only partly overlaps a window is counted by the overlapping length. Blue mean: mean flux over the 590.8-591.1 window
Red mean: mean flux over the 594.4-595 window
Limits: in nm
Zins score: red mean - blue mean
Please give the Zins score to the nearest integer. -1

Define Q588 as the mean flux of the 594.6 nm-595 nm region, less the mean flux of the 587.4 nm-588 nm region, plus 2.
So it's -1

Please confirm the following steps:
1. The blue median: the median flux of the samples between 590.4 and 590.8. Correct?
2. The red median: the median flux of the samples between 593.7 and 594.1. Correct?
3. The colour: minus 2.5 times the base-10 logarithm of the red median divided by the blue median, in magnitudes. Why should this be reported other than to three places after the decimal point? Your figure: 0.002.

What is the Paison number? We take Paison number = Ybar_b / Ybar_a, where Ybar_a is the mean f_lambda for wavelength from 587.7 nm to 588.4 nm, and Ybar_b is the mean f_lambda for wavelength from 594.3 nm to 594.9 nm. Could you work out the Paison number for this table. 0.977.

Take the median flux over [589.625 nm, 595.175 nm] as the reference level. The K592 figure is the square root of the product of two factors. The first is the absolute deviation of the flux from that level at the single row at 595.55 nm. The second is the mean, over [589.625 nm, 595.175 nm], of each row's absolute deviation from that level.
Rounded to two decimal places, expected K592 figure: 1.12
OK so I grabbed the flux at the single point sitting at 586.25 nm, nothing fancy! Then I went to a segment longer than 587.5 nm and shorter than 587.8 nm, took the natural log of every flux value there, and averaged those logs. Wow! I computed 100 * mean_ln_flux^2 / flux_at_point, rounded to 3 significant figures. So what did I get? 40.7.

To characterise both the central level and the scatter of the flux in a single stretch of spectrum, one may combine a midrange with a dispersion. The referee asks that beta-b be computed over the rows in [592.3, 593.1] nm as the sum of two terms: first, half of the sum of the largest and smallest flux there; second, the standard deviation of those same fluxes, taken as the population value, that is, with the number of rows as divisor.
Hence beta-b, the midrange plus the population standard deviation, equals 30.5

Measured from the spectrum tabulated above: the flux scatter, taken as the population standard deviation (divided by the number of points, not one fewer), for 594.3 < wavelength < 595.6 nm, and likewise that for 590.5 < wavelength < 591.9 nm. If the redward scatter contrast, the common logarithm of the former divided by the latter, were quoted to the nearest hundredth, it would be 0.12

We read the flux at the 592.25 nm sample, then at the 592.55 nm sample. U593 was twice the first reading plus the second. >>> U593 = 91.7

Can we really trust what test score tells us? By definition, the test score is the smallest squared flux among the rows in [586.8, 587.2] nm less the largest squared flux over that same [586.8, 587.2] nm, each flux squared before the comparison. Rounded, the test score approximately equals -77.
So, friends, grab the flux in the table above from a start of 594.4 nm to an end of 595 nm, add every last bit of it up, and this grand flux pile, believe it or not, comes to 115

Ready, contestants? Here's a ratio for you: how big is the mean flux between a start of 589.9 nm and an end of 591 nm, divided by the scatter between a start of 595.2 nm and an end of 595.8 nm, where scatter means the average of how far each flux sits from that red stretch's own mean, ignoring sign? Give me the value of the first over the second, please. 70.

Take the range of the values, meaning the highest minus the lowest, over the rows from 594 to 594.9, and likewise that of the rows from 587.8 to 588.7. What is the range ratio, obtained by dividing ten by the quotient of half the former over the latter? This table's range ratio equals 187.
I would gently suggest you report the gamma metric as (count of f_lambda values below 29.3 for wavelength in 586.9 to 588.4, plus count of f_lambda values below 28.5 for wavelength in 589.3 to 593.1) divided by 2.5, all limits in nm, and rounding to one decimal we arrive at 4.4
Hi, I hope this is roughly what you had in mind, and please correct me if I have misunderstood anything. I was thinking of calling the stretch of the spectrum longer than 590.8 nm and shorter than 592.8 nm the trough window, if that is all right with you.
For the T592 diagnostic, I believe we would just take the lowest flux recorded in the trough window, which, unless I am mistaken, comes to 28.42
